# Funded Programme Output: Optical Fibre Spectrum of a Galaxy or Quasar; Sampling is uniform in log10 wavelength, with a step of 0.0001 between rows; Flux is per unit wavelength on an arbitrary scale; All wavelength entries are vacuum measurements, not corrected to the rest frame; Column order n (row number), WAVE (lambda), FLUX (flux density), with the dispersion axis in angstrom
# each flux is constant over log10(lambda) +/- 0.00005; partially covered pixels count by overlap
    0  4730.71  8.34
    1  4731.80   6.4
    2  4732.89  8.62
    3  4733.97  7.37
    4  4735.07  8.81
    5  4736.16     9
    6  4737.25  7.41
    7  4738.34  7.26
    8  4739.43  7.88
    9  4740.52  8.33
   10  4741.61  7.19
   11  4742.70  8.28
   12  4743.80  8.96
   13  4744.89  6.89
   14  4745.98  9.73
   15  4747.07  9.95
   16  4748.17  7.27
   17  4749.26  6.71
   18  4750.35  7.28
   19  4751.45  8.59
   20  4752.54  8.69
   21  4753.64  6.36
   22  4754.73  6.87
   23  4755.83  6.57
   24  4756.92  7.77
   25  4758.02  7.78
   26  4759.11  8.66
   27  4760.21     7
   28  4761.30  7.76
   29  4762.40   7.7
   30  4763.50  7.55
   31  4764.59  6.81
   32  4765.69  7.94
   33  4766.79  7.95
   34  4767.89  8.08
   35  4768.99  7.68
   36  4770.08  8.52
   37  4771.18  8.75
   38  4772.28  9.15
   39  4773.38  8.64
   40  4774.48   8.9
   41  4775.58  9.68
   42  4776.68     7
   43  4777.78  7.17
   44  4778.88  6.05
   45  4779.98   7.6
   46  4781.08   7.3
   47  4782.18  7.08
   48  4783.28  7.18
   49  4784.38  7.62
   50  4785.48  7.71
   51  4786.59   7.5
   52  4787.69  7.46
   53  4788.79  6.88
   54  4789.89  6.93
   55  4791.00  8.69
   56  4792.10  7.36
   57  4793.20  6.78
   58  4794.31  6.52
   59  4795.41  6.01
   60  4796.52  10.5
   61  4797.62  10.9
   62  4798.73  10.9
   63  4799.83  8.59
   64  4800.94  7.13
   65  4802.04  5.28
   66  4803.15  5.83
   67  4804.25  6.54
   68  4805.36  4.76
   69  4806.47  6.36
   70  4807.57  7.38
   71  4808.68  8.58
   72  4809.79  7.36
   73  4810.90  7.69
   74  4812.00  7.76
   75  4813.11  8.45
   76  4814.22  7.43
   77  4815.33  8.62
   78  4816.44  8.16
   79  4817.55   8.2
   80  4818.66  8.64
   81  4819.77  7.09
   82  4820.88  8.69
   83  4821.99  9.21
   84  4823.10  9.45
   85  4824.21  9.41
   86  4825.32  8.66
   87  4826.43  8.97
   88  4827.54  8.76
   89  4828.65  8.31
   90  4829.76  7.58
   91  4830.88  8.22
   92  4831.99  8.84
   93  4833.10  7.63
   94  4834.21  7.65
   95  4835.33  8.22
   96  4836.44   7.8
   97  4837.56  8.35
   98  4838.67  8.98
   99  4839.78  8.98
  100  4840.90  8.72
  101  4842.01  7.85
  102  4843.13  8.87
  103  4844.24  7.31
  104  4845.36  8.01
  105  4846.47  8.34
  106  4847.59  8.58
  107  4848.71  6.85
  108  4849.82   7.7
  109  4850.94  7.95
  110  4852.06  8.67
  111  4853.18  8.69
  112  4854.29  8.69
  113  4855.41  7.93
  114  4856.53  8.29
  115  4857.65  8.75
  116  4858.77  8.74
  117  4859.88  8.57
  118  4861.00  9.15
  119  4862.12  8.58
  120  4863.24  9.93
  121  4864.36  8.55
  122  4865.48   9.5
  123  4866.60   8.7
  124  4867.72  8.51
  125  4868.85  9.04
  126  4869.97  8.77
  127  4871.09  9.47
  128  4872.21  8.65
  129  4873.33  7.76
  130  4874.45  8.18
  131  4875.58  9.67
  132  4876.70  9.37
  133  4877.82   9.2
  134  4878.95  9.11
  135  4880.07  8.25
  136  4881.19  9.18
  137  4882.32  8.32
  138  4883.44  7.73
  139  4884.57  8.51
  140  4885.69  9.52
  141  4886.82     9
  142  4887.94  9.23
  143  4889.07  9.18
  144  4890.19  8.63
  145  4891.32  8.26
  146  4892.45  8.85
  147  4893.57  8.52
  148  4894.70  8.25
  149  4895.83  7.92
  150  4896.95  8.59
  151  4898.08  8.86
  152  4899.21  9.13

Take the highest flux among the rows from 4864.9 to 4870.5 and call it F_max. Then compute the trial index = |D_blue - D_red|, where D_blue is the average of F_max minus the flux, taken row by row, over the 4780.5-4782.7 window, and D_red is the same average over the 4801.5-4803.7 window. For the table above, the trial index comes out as 1.6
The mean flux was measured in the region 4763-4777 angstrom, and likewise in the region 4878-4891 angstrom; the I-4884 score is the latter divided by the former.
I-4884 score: 1.07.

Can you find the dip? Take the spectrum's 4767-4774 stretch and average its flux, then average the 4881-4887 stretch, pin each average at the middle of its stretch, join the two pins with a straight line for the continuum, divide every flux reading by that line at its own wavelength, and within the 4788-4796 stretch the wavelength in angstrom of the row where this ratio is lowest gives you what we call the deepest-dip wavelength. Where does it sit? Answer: 4795.41 angstrom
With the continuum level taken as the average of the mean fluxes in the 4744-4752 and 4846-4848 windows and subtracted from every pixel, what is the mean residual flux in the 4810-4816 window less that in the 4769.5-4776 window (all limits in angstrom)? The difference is -1.0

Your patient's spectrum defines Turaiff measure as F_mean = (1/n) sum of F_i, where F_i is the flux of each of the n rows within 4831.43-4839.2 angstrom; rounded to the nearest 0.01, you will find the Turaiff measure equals 8.21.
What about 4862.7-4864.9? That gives 9.24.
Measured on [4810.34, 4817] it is 8.02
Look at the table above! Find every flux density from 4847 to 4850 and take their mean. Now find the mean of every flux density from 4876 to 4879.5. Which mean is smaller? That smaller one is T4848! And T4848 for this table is 7.7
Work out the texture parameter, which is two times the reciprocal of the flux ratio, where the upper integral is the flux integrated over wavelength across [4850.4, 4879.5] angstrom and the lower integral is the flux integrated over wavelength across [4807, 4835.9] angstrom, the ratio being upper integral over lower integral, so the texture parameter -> 1.87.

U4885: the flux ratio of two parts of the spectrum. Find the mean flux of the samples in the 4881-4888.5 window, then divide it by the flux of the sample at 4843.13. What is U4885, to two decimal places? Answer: 0.99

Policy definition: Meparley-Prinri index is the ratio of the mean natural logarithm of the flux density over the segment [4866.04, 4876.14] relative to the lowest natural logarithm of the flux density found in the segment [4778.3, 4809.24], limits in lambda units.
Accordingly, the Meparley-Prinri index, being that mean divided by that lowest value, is 1.39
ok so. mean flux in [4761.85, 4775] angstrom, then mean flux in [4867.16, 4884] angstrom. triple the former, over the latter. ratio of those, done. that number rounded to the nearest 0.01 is 2.79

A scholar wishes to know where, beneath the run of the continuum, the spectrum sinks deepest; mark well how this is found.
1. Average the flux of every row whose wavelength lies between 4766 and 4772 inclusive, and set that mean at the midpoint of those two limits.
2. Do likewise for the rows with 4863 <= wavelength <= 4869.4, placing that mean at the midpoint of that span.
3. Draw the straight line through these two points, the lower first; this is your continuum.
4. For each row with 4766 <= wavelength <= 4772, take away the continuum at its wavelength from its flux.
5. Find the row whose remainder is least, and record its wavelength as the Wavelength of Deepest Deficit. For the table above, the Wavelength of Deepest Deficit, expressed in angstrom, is 4768.99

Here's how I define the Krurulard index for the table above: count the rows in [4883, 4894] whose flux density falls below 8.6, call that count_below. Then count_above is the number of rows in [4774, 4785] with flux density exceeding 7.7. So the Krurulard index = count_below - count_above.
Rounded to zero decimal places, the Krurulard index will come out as 2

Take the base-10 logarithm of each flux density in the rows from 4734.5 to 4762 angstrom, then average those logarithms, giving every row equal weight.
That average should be 0.893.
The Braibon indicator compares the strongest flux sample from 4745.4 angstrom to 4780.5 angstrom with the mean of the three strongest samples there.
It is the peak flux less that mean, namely 0.16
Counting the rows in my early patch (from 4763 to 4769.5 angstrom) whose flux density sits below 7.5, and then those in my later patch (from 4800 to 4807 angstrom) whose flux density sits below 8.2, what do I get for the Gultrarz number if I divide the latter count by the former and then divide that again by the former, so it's 6.0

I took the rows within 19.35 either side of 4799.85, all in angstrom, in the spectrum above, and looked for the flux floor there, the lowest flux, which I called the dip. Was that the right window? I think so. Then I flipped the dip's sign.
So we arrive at -4.8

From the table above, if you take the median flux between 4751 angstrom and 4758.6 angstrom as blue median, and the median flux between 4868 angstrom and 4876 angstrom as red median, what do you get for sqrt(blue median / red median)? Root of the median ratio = 0.94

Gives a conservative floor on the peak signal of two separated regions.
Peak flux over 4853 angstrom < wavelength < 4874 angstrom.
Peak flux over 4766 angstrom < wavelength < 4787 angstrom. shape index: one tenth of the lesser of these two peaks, 0.968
